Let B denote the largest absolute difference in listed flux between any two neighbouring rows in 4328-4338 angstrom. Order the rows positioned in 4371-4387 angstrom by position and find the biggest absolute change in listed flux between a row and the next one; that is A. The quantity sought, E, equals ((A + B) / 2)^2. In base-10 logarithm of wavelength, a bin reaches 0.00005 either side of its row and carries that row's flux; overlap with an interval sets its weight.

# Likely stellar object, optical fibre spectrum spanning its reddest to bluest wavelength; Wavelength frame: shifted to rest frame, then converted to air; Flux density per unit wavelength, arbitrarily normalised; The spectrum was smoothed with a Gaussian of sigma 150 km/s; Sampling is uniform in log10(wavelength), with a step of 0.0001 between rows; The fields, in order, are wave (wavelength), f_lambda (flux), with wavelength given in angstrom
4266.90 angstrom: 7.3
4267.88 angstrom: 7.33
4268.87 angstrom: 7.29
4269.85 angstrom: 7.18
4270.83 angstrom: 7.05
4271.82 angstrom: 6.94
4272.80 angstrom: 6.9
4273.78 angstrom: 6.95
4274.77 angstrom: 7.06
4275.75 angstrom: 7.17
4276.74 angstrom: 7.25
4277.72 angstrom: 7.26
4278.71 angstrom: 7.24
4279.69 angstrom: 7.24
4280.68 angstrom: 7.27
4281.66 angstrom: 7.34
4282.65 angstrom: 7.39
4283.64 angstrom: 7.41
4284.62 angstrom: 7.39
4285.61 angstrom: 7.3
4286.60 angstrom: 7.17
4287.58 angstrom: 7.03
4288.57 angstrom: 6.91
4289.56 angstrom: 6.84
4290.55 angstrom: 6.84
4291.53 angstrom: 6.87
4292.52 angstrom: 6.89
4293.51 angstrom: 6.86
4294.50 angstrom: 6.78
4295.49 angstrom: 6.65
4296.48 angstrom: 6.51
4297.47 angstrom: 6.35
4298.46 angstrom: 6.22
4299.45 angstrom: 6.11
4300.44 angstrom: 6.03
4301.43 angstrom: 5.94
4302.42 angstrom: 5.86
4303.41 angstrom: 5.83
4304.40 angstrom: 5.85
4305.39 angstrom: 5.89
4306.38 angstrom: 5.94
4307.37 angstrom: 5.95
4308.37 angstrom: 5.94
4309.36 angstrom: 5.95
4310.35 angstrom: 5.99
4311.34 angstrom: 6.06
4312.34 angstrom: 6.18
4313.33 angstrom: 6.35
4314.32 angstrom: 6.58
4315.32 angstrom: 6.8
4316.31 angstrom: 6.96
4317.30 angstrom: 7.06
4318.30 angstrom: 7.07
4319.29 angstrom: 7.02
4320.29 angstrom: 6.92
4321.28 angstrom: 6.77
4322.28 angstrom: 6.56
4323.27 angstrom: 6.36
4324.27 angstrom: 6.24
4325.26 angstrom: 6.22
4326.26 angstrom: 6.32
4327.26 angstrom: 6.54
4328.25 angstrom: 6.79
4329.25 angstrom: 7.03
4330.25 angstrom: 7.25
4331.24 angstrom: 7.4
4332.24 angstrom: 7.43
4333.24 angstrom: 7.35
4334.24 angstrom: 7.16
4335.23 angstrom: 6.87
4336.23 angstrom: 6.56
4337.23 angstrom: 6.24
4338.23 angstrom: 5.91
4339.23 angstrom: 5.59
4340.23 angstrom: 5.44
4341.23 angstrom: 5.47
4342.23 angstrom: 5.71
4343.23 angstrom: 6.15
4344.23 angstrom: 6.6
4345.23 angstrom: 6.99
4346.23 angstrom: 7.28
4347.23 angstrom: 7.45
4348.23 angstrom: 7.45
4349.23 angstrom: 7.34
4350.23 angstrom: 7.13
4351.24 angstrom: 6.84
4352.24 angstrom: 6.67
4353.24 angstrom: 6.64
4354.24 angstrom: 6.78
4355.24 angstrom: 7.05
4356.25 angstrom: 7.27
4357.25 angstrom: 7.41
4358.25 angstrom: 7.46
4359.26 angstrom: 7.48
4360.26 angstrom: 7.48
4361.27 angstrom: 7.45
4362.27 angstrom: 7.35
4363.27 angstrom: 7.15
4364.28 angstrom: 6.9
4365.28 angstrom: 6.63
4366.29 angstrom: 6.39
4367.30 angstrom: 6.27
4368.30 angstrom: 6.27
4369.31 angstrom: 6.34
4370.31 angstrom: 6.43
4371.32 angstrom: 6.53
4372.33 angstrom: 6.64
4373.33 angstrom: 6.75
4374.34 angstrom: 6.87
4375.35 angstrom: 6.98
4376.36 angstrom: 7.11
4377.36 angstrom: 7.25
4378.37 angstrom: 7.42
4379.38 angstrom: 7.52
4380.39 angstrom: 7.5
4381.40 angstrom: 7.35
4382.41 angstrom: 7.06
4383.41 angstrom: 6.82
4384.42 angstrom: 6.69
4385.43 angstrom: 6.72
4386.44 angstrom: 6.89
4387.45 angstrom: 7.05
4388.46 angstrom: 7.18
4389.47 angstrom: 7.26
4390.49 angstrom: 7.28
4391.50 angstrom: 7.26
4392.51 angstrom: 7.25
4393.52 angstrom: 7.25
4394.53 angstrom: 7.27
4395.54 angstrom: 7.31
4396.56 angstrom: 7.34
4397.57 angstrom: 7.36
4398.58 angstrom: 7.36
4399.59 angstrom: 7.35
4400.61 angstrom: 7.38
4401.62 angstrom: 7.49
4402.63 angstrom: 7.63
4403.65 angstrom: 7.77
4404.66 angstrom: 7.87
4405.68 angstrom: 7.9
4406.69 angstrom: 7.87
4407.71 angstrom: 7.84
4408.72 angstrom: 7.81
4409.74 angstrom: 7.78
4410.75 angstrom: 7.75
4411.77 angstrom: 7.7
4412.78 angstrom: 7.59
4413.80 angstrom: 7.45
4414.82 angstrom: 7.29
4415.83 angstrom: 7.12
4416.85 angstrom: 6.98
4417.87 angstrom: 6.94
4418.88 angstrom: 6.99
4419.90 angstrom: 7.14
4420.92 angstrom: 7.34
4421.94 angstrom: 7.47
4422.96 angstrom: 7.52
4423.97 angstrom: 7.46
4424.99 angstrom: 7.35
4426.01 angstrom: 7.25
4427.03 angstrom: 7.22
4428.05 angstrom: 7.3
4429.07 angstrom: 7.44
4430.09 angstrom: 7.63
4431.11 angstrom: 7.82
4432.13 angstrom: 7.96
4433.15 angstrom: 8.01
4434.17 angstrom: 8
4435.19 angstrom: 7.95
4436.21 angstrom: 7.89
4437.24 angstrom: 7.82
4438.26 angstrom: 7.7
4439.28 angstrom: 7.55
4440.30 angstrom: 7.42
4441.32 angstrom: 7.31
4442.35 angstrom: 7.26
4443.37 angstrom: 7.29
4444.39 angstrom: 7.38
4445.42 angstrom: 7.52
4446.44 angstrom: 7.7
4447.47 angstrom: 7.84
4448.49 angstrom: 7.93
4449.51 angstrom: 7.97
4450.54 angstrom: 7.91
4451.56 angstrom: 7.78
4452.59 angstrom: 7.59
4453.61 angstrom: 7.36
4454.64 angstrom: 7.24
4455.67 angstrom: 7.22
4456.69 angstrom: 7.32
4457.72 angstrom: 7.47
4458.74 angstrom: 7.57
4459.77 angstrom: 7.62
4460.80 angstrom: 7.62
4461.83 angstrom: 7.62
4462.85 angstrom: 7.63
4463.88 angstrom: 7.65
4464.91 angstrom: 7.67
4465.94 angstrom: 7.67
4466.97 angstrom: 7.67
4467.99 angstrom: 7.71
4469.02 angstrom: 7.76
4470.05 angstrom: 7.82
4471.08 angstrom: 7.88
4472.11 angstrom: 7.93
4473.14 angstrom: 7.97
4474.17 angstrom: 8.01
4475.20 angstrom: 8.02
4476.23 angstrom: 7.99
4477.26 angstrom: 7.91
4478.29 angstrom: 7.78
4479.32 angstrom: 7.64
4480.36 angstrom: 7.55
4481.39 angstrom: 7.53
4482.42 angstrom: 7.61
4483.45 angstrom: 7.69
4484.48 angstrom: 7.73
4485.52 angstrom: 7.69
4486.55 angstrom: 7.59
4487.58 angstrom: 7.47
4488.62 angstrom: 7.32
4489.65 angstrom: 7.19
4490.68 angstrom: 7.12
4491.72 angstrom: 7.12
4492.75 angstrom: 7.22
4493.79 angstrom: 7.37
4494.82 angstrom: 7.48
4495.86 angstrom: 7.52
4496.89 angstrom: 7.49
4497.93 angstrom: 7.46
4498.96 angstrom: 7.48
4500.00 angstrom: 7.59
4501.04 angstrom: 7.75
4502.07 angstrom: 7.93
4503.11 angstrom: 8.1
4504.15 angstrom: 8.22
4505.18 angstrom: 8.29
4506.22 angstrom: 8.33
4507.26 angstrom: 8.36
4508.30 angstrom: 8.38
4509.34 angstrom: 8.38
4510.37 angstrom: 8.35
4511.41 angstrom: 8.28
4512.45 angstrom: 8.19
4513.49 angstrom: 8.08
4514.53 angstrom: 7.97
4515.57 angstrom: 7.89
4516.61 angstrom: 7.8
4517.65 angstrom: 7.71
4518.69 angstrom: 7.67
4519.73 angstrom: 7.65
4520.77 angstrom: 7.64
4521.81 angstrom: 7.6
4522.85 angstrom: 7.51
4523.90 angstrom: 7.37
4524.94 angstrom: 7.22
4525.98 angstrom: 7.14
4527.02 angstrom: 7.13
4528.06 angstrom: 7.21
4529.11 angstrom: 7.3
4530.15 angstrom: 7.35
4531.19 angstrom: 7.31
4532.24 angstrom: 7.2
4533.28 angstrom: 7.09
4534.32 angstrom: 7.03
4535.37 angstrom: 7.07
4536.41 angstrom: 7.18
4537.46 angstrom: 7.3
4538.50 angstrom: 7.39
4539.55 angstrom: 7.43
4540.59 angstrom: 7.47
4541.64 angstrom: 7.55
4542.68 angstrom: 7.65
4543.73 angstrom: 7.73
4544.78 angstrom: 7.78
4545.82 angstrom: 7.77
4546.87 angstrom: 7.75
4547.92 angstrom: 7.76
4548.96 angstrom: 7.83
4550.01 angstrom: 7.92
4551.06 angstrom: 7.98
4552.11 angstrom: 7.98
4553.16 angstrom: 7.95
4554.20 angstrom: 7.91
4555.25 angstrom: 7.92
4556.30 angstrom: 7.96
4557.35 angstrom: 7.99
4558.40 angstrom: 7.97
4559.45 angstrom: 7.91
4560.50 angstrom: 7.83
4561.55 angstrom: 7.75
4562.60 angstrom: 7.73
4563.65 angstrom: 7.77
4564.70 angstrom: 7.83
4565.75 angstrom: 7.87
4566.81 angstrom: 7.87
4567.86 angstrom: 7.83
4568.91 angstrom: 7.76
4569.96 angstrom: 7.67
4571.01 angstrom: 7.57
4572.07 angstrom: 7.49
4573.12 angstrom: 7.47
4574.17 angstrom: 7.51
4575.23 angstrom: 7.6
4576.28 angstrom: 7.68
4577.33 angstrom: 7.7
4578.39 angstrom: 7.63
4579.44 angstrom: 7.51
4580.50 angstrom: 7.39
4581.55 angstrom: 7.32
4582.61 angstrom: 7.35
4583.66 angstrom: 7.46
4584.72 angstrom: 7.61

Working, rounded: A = 0.29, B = 0.32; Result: 0.09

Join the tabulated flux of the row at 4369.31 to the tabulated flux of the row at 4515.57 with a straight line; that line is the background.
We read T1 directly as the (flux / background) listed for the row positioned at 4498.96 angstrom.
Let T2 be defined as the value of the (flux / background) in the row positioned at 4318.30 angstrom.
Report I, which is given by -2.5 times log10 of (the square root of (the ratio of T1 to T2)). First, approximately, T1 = 0.97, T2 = 1.22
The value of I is 0.12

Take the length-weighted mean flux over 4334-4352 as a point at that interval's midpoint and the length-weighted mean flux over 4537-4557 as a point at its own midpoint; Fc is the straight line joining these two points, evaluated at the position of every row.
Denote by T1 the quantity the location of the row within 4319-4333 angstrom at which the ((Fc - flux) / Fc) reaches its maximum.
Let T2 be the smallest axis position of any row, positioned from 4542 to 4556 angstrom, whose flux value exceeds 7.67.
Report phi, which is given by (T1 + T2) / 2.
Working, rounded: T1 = 4325.26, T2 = 4543.73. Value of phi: 4434.5 angstrom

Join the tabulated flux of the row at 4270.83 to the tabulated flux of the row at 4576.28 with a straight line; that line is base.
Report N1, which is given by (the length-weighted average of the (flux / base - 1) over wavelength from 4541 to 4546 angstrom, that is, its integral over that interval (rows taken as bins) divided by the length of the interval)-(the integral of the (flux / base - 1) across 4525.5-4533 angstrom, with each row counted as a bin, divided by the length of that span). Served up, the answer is 0.06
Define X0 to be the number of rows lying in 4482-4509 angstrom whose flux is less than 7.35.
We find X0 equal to 5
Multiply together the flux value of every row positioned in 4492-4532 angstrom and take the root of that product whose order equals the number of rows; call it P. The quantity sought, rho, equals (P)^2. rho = 60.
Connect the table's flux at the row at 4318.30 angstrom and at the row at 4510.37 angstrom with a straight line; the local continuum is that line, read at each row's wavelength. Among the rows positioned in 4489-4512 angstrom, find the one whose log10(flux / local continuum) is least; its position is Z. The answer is 4491.72 angstrom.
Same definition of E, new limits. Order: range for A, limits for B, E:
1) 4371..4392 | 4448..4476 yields 0.07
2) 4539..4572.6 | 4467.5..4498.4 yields 0.02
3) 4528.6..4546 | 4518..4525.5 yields 0.02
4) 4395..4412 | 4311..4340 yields 0.06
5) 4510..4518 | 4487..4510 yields 0.02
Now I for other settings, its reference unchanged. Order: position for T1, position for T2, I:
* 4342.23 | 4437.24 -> 0.09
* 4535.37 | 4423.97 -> 0.11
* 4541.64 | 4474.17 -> 0.08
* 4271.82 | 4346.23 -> -0.05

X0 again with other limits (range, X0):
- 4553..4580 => 0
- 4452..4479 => 3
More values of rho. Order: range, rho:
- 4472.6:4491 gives 59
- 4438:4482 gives 58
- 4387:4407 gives 55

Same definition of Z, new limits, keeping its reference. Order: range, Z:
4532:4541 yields 4534.32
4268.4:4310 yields 4303.41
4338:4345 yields 4340.23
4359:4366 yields 4365.28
